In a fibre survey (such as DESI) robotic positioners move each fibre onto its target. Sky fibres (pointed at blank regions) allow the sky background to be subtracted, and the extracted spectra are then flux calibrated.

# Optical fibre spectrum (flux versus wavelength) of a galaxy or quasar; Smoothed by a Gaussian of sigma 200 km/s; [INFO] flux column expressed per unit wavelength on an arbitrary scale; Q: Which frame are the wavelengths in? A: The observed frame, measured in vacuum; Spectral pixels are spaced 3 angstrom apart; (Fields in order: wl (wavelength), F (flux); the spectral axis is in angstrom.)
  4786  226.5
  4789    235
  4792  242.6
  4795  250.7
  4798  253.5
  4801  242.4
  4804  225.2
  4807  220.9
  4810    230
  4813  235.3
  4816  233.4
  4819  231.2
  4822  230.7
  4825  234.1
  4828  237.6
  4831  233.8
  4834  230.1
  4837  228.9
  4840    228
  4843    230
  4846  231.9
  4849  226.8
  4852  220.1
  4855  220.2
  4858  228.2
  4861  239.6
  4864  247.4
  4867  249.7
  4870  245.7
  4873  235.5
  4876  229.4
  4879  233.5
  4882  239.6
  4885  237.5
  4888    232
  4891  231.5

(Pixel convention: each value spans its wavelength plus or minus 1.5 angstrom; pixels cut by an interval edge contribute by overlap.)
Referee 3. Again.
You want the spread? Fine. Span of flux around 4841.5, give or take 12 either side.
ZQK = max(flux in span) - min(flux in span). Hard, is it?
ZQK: 14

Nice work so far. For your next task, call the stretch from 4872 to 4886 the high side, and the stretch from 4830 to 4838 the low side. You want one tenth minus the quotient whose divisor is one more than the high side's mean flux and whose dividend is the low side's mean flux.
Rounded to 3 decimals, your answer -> -0.878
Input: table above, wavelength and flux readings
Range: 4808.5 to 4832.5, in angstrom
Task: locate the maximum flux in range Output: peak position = 4828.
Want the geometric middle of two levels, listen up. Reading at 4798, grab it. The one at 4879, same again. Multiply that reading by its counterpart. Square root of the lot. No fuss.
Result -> 243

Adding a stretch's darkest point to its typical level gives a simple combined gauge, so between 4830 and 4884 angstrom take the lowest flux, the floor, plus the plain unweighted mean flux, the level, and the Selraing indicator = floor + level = 453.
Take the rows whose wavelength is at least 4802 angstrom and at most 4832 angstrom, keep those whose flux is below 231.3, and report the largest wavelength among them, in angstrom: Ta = 4822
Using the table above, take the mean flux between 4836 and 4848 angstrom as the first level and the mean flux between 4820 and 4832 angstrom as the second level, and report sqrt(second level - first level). 2.1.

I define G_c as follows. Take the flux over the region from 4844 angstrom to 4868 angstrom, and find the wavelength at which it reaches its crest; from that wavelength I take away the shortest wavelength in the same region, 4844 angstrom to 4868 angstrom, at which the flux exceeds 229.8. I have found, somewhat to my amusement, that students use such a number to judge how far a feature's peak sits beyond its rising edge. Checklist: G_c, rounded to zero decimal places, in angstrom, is 21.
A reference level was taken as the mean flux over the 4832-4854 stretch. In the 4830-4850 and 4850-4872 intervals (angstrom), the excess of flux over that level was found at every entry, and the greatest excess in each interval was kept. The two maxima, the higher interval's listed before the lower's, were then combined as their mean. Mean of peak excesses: 14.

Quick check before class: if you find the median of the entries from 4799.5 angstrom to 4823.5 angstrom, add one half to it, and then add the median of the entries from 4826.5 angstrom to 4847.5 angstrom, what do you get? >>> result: 462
